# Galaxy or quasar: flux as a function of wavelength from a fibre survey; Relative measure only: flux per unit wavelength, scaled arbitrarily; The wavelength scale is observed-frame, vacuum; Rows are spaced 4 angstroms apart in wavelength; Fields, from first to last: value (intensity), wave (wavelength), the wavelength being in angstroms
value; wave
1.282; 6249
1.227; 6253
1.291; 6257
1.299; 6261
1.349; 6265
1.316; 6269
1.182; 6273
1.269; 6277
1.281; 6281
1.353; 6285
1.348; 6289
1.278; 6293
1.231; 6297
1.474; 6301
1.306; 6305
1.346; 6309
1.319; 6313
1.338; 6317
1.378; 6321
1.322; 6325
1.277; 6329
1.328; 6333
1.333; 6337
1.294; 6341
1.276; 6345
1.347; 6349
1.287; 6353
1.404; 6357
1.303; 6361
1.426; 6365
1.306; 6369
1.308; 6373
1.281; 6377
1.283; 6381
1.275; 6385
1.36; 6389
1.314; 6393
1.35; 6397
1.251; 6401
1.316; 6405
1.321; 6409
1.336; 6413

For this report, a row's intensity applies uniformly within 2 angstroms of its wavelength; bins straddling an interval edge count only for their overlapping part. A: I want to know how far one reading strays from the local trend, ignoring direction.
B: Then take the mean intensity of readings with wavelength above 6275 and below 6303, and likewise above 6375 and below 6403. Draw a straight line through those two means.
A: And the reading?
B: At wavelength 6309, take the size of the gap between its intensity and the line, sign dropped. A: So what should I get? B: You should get 0.03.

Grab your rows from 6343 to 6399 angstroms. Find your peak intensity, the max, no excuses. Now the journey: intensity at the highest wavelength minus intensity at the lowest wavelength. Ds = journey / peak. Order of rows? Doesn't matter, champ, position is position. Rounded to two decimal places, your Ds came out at 0.05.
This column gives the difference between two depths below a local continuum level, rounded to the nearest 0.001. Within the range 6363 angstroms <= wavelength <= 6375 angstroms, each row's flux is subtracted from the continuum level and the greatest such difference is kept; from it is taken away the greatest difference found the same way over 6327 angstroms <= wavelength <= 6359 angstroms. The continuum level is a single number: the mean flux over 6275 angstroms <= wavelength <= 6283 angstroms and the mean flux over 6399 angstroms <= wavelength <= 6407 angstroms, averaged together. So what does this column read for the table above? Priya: -0.030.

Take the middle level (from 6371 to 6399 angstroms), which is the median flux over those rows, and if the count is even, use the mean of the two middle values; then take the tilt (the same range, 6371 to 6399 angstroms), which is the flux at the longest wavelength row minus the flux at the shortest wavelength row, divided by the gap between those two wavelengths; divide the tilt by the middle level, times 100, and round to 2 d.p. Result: 0.13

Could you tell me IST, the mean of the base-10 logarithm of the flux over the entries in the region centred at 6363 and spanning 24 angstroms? 0.126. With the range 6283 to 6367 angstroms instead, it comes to 0.124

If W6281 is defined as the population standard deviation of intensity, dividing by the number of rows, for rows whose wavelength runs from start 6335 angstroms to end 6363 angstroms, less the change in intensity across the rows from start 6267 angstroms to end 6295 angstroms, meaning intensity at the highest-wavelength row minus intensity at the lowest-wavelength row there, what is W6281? 0.079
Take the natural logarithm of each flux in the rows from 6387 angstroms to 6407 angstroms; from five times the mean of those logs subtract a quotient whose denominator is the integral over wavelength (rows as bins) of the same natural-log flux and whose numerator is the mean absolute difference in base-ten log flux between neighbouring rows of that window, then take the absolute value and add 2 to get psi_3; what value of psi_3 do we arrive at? 3.38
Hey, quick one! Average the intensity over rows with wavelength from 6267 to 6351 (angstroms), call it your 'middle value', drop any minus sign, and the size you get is 1.31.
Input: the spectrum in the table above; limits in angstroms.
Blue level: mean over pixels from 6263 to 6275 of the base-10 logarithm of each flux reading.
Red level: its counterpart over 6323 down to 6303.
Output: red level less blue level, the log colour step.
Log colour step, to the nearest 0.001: 0.019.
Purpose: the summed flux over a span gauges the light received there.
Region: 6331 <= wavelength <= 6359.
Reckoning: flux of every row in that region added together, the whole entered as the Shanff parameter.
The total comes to 9.27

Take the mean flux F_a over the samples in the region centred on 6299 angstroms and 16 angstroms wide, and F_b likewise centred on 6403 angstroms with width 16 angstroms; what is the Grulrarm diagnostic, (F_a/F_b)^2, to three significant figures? 1.02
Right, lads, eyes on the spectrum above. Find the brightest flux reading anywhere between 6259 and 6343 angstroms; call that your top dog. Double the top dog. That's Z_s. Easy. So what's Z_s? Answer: 2.95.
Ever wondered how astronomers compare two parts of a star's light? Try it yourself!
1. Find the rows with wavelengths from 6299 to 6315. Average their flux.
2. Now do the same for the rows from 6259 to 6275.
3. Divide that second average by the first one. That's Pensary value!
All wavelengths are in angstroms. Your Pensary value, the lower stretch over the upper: 0.95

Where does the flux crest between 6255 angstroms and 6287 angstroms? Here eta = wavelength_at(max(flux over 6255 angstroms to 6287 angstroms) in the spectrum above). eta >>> 6285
